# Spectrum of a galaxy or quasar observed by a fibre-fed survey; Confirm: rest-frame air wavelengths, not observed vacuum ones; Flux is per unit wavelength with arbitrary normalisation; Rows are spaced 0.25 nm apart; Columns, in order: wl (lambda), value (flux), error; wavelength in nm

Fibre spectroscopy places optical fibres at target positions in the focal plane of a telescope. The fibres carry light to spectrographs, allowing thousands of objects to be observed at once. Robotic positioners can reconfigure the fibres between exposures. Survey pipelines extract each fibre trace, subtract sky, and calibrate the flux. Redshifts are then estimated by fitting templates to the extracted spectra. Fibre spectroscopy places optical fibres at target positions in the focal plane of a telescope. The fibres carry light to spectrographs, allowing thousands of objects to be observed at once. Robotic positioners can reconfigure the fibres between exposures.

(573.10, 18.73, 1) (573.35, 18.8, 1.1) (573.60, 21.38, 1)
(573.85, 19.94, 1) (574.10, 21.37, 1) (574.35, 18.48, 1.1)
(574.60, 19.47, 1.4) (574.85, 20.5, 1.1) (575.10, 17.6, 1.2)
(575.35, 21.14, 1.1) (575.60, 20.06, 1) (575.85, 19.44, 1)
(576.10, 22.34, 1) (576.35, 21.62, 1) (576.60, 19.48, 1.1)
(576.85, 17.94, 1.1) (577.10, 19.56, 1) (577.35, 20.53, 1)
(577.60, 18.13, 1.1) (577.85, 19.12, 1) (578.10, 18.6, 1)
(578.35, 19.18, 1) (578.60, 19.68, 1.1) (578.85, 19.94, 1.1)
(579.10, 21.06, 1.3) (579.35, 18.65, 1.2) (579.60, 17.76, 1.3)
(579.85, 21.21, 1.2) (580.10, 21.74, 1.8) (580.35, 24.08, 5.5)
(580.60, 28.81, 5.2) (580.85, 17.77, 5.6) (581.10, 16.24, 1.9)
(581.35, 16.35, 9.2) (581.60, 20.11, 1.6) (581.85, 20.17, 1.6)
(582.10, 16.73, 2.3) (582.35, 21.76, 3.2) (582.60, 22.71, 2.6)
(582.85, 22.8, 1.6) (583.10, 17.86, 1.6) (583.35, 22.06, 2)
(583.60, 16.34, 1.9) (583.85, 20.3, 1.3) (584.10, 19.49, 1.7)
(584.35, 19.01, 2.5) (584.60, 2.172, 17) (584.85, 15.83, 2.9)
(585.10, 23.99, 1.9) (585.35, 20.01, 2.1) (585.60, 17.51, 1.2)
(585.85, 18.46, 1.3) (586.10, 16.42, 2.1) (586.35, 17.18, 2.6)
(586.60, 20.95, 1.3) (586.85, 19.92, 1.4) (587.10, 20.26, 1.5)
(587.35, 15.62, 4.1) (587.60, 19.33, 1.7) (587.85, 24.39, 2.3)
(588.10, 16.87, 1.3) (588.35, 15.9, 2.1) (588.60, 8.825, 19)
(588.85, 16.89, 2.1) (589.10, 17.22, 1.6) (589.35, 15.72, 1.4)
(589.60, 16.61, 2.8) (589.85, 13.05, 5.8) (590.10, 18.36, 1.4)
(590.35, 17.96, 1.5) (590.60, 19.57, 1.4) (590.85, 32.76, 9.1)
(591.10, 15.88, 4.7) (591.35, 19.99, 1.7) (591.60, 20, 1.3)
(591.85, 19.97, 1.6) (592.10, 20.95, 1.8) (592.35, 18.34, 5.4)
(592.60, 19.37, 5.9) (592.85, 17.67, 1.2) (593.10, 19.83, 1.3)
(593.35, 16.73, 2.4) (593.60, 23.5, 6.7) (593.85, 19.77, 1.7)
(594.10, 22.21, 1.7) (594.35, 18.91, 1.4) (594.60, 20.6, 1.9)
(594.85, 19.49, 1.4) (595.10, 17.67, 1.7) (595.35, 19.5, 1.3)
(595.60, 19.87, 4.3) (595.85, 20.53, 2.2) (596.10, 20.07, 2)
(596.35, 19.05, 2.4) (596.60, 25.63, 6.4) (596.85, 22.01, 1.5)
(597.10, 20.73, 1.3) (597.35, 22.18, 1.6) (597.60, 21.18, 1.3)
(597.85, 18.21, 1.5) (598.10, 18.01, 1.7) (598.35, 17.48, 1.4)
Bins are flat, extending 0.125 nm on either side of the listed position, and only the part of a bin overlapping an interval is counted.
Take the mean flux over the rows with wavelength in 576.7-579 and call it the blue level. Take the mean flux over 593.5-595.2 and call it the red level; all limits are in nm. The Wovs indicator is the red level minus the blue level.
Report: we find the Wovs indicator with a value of 1.1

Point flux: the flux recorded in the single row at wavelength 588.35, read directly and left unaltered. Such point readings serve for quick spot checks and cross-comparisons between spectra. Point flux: 15.9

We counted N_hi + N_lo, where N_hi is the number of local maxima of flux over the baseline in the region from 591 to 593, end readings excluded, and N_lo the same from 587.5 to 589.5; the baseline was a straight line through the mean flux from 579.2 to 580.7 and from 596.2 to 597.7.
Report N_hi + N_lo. 5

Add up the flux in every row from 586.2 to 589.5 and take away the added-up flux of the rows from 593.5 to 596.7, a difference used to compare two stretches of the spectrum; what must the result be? -38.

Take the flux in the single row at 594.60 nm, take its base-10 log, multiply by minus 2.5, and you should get -3.28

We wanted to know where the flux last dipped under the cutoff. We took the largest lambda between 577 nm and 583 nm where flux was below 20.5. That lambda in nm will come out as 582.10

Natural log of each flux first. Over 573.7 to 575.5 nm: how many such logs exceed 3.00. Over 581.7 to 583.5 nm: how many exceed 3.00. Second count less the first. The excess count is 2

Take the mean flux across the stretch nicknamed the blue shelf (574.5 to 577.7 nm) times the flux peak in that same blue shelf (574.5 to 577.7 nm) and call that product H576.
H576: 443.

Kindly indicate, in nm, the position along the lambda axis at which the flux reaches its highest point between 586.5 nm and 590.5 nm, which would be 587.85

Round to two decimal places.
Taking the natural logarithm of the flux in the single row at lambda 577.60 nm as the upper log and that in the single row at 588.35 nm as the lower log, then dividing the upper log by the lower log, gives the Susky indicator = 1.05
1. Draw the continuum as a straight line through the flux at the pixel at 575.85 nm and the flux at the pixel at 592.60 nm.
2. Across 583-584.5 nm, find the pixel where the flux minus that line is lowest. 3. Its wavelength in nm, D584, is 583.60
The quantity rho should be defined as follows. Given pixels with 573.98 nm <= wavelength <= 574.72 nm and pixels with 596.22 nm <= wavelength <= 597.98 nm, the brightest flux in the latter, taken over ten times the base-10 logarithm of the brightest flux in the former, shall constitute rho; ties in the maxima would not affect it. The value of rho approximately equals 1.9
